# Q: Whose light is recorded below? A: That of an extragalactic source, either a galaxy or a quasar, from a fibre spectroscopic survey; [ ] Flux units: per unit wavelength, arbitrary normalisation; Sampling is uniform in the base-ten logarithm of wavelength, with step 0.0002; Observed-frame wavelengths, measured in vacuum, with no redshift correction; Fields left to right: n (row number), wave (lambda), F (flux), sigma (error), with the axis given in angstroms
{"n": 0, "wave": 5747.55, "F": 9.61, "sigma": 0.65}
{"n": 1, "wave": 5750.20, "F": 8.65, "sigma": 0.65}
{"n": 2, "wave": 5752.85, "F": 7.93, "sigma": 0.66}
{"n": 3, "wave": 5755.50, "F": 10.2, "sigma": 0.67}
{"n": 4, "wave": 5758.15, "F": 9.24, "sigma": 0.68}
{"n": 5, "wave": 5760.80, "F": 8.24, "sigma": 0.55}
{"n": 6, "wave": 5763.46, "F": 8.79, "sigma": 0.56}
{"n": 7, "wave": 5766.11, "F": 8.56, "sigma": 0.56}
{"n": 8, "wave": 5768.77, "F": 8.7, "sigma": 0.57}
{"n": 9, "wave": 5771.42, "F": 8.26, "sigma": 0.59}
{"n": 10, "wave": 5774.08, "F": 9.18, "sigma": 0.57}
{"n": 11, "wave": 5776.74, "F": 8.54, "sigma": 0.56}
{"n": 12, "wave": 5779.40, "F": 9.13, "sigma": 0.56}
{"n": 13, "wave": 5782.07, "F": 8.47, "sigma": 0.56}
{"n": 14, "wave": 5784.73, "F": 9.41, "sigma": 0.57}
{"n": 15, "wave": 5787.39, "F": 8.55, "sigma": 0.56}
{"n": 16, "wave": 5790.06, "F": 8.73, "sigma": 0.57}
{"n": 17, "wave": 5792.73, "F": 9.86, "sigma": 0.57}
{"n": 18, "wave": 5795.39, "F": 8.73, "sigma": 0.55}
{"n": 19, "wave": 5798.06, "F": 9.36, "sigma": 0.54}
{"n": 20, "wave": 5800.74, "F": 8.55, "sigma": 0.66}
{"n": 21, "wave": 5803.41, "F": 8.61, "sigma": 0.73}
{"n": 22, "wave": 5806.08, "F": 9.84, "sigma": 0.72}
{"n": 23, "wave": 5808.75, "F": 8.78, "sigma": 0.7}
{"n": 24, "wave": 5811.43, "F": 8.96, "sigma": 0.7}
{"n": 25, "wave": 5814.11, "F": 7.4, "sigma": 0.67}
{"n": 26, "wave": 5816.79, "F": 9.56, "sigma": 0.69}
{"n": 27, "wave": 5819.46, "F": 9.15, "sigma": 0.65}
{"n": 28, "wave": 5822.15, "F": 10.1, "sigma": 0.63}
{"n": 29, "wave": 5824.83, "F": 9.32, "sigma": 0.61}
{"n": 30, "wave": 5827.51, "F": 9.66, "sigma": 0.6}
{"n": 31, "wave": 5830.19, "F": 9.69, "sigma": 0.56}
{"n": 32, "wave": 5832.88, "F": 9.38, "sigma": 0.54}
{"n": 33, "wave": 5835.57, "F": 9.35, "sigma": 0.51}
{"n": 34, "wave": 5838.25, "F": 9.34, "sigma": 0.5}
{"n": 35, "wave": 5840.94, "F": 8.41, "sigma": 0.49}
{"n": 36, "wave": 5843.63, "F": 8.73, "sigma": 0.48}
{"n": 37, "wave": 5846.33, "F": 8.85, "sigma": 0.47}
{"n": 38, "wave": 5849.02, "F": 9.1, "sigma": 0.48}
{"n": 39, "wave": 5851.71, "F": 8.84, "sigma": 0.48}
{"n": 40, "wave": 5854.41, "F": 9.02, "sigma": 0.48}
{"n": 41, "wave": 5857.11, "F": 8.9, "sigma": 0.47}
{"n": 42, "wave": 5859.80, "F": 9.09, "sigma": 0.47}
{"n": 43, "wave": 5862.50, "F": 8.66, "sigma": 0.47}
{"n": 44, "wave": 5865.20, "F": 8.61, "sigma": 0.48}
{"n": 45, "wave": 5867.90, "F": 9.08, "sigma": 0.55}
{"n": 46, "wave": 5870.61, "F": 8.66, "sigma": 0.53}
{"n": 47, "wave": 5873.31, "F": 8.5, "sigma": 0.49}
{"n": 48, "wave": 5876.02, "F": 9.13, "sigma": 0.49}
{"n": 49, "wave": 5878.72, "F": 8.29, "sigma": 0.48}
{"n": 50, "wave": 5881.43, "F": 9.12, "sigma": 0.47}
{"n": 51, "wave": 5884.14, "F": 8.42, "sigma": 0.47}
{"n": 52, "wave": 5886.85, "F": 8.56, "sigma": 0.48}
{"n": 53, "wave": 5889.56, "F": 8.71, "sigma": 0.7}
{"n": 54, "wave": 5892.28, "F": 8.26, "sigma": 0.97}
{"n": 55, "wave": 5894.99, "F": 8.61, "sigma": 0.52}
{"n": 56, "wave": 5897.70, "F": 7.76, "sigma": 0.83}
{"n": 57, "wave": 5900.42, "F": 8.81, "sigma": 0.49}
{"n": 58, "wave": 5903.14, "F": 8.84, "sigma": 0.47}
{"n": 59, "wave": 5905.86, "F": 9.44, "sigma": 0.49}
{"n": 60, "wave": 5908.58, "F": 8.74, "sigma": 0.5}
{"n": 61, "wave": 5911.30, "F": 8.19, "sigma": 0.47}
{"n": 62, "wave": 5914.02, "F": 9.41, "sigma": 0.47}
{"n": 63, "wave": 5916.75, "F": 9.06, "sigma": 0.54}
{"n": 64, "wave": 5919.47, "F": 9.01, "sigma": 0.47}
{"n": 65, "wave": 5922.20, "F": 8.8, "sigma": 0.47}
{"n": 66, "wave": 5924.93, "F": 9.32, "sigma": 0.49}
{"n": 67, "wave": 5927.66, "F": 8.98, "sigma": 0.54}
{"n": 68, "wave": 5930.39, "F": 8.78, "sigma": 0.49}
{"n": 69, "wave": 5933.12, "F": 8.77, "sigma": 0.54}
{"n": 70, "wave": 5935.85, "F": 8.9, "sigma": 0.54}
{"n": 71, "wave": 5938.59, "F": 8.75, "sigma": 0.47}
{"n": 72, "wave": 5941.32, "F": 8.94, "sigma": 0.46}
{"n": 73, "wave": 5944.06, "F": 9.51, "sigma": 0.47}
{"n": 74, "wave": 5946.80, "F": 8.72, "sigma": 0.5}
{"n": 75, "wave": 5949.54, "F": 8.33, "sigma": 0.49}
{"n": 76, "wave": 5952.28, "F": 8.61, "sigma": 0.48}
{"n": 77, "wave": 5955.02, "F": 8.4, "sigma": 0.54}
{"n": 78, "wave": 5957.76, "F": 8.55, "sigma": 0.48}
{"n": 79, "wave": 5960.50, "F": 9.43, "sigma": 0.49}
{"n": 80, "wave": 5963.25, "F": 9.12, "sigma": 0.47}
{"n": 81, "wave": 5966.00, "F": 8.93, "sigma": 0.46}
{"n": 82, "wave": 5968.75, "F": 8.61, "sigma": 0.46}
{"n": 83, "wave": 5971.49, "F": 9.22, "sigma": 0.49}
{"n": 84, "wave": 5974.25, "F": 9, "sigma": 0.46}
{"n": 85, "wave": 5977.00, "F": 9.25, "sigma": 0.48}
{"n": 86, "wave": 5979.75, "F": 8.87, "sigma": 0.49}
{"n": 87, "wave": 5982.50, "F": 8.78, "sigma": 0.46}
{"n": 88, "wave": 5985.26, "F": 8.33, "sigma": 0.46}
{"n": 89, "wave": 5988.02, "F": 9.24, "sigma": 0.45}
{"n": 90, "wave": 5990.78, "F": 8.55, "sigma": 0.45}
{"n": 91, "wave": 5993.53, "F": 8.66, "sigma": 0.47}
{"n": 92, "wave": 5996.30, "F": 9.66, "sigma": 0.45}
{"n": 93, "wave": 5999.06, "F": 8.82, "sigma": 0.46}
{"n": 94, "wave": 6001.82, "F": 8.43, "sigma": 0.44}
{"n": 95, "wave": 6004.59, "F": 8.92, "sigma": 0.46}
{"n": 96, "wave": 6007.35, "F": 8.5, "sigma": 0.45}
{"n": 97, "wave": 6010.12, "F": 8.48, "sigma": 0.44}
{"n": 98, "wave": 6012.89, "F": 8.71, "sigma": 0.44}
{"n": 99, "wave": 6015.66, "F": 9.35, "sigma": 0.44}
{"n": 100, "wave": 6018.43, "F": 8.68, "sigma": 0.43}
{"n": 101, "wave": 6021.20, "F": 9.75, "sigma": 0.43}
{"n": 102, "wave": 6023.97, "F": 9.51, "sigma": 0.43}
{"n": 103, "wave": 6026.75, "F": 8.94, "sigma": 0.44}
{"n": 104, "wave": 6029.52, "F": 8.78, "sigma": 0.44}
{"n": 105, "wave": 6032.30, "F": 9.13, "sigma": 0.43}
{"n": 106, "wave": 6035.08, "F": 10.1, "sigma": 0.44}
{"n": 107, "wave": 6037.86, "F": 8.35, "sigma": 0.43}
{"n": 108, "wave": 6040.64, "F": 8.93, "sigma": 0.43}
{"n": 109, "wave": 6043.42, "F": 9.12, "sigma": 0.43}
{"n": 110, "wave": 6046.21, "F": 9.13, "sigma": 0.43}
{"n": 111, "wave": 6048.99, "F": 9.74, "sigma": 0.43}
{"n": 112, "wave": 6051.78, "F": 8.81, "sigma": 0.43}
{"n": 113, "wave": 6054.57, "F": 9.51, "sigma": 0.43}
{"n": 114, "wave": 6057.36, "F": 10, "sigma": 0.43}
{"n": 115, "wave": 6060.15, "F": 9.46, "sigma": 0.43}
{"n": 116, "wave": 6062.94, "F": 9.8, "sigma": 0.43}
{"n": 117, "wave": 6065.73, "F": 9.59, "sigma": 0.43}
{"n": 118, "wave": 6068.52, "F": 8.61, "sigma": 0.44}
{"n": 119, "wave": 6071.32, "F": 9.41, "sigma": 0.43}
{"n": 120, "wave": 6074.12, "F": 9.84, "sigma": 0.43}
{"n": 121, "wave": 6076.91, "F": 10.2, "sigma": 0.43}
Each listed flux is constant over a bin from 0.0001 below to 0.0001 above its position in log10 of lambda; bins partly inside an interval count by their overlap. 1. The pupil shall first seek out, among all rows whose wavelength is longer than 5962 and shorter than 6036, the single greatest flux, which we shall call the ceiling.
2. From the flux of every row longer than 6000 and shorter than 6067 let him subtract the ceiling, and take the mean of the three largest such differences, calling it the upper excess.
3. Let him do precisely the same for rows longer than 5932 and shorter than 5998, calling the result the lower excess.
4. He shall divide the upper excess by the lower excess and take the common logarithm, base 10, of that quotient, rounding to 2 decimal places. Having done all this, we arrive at -0.63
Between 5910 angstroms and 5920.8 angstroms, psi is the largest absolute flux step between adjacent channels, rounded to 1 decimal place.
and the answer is 1.2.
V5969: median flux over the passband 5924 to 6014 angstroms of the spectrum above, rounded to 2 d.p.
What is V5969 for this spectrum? 8.78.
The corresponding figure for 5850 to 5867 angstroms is 8.87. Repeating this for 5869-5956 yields 8.76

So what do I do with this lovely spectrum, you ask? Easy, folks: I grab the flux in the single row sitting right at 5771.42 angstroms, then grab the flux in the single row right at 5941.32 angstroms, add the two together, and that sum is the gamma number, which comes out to 17.2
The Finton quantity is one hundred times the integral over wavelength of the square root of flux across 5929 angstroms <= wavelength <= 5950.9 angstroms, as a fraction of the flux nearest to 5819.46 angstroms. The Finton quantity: 711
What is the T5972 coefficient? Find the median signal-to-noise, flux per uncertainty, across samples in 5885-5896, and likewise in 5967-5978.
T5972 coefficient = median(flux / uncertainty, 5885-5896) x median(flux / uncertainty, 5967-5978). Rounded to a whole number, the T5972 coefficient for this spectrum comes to 276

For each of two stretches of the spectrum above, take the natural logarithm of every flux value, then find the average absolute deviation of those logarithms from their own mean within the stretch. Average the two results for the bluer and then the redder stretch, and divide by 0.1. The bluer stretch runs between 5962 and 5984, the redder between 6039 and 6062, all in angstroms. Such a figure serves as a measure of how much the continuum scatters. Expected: 0.28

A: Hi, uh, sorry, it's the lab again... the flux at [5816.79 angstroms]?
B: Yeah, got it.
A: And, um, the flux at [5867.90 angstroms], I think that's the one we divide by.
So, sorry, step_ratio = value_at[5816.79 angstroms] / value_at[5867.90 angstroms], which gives 1.05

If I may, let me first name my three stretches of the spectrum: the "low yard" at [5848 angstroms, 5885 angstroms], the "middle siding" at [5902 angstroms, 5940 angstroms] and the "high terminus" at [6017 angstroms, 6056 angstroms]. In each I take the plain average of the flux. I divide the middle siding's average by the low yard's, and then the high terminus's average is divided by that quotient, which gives 9.06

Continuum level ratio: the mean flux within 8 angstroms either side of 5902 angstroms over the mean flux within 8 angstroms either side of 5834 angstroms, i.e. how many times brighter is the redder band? 0.93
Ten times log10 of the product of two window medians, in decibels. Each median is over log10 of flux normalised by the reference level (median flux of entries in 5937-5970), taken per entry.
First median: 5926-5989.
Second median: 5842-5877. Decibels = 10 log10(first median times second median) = -44.2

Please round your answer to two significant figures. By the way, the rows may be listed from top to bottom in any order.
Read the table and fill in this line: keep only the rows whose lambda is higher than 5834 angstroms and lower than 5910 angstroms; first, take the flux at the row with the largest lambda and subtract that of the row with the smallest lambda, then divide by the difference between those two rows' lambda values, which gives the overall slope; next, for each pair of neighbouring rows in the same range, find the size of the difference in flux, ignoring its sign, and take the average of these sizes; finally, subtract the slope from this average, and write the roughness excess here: 0.42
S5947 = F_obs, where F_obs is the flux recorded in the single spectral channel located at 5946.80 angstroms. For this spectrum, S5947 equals 8.72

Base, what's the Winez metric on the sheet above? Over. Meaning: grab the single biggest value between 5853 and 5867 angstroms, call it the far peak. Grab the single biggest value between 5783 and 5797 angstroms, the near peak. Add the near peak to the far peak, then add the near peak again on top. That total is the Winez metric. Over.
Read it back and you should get 28.8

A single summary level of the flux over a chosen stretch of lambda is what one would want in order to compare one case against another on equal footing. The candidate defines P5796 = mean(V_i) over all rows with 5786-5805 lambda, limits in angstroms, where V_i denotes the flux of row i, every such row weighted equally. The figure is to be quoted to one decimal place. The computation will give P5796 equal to 8.9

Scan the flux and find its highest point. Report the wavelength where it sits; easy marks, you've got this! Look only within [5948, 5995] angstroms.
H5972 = 5960.50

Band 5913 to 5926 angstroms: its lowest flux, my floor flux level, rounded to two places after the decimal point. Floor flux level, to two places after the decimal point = 8.80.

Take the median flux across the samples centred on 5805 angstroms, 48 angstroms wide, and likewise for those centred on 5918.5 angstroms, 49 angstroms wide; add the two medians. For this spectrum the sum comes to 17.9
